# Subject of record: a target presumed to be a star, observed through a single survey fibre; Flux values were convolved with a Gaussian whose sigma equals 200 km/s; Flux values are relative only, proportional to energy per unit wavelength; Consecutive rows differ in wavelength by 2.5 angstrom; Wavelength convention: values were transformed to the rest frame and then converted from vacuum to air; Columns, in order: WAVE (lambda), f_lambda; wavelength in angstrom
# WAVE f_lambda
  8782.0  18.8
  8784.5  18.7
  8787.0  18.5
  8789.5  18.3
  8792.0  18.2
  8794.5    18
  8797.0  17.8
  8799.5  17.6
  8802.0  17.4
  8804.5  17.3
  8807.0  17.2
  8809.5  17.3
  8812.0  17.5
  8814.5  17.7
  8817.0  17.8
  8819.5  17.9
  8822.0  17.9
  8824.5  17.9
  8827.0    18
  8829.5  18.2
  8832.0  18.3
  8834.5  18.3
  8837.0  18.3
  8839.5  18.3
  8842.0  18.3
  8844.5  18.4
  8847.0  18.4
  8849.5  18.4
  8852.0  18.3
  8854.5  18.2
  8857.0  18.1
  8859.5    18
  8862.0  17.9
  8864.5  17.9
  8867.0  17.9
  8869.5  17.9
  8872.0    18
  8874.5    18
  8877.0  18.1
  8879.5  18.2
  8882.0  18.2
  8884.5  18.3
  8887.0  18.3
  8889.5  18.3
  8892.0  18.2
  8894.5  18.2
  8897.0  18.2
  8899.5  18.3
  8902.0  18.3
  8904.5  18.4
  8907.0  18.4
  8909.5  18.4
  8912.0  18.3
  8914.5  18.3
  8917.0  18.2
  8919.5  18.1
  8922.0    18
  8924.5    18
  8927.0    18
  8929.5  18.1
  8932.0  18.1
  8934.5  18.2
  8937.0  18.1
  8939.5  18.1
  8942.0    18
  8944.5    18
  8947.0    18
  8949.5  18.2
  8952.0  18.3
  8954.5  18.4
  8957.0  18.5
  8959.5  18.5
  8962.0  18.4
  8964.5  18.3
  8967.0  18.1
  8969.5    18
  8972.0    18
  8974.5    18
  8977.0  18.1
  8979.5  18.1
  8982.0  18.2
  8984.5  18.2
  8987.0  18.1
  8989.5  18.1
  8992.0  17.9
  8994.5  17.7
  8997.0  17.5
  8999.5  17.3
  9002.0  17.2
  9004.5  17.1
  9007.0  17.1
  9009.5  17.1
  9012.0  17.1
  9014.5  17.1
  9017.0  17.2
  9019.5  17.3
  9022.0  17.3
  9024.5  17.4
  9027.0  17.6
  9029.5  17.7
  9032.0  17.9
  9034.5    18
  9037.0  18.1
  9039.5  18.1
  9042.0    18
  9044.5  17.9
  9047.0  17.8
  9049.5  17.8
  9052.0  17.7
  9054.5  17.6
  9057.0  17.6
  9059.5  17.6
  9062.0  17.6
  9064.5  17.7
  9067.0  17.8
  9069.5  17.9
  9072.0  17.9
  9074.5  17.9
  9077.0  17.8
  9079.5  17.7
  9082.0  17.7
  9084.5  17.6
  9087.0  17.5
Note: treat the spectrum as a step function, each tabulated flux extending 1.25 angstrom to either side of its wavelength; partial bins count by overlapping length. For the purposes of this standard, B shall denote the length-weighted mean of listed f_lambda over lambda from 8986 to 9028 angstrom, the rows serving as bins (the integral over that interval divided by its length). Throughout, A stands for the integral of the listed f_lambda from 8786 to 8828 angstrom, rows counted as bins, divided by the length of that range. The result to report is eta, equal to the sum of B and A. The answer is 35.2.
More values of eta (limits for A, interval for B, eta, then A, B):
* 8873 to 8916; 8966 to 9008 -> 36.1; 18.3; 17.81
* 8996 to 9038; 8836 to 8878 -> 35.5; 17.4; 18.14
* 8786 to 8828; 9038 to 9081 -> 35.6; 17.8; 17.79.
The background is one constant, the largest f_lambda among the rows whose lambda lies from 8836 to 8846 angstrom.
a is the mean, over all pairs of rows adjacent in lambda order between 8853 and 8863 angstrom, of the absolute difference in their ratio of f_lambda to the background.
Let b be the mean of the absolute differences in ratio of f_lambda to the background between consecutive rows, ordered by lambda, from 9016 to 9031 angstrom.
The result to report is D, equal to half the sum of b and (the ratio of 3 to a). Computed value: 276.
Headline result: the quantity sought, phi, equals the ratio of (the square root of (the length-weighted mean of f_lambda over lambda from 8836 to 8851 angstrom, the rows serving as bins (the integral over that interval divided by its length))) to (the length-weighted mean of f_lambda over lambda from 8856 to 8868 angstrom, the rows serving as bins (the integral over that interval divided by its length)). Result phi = 0.239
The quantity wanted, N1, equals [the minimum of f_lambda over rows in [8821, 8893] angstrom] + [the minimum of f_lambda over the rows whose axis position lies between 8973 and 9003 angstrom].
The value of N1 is 35.1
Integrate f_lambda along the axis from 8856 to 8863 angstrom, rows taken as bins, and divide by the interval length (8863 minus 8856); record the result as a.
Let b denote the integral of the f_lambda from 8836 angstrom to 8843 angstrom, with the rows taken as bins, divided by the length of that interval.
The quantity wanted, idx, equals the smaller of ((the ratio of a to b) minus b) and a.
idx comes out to -17.3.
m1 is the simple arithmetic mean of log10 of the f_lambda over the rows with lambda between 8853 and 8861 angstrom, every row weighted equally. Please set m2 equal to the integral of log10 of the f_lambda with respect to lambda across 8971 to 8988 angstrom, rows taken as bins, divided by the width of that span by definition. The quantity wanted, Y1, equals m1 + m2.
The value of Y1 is 2.52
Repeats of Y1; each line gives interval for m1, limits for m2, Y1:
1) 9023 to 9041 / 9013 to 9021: 2.49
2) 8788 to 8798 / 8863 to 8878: 2.51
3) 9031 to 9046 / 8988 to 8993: 2.51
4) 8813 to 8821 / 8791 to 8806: 2.50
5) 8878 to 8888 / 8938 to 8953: 2.52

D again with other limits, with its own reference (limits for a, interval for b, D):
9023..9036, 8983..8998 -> 184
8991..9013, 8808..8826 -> 276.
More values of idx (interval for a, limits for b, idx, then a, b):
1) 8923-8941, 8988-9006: -16.5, 18.1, 17.5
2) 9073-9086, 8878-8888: -17.3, 17.7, 18.2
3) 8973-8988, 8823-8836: -17.1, 18.1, 18.1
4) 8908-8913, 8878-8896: -17.2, 18.4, 18.2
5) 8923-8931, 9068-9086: -16.8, 18.0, 17.8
